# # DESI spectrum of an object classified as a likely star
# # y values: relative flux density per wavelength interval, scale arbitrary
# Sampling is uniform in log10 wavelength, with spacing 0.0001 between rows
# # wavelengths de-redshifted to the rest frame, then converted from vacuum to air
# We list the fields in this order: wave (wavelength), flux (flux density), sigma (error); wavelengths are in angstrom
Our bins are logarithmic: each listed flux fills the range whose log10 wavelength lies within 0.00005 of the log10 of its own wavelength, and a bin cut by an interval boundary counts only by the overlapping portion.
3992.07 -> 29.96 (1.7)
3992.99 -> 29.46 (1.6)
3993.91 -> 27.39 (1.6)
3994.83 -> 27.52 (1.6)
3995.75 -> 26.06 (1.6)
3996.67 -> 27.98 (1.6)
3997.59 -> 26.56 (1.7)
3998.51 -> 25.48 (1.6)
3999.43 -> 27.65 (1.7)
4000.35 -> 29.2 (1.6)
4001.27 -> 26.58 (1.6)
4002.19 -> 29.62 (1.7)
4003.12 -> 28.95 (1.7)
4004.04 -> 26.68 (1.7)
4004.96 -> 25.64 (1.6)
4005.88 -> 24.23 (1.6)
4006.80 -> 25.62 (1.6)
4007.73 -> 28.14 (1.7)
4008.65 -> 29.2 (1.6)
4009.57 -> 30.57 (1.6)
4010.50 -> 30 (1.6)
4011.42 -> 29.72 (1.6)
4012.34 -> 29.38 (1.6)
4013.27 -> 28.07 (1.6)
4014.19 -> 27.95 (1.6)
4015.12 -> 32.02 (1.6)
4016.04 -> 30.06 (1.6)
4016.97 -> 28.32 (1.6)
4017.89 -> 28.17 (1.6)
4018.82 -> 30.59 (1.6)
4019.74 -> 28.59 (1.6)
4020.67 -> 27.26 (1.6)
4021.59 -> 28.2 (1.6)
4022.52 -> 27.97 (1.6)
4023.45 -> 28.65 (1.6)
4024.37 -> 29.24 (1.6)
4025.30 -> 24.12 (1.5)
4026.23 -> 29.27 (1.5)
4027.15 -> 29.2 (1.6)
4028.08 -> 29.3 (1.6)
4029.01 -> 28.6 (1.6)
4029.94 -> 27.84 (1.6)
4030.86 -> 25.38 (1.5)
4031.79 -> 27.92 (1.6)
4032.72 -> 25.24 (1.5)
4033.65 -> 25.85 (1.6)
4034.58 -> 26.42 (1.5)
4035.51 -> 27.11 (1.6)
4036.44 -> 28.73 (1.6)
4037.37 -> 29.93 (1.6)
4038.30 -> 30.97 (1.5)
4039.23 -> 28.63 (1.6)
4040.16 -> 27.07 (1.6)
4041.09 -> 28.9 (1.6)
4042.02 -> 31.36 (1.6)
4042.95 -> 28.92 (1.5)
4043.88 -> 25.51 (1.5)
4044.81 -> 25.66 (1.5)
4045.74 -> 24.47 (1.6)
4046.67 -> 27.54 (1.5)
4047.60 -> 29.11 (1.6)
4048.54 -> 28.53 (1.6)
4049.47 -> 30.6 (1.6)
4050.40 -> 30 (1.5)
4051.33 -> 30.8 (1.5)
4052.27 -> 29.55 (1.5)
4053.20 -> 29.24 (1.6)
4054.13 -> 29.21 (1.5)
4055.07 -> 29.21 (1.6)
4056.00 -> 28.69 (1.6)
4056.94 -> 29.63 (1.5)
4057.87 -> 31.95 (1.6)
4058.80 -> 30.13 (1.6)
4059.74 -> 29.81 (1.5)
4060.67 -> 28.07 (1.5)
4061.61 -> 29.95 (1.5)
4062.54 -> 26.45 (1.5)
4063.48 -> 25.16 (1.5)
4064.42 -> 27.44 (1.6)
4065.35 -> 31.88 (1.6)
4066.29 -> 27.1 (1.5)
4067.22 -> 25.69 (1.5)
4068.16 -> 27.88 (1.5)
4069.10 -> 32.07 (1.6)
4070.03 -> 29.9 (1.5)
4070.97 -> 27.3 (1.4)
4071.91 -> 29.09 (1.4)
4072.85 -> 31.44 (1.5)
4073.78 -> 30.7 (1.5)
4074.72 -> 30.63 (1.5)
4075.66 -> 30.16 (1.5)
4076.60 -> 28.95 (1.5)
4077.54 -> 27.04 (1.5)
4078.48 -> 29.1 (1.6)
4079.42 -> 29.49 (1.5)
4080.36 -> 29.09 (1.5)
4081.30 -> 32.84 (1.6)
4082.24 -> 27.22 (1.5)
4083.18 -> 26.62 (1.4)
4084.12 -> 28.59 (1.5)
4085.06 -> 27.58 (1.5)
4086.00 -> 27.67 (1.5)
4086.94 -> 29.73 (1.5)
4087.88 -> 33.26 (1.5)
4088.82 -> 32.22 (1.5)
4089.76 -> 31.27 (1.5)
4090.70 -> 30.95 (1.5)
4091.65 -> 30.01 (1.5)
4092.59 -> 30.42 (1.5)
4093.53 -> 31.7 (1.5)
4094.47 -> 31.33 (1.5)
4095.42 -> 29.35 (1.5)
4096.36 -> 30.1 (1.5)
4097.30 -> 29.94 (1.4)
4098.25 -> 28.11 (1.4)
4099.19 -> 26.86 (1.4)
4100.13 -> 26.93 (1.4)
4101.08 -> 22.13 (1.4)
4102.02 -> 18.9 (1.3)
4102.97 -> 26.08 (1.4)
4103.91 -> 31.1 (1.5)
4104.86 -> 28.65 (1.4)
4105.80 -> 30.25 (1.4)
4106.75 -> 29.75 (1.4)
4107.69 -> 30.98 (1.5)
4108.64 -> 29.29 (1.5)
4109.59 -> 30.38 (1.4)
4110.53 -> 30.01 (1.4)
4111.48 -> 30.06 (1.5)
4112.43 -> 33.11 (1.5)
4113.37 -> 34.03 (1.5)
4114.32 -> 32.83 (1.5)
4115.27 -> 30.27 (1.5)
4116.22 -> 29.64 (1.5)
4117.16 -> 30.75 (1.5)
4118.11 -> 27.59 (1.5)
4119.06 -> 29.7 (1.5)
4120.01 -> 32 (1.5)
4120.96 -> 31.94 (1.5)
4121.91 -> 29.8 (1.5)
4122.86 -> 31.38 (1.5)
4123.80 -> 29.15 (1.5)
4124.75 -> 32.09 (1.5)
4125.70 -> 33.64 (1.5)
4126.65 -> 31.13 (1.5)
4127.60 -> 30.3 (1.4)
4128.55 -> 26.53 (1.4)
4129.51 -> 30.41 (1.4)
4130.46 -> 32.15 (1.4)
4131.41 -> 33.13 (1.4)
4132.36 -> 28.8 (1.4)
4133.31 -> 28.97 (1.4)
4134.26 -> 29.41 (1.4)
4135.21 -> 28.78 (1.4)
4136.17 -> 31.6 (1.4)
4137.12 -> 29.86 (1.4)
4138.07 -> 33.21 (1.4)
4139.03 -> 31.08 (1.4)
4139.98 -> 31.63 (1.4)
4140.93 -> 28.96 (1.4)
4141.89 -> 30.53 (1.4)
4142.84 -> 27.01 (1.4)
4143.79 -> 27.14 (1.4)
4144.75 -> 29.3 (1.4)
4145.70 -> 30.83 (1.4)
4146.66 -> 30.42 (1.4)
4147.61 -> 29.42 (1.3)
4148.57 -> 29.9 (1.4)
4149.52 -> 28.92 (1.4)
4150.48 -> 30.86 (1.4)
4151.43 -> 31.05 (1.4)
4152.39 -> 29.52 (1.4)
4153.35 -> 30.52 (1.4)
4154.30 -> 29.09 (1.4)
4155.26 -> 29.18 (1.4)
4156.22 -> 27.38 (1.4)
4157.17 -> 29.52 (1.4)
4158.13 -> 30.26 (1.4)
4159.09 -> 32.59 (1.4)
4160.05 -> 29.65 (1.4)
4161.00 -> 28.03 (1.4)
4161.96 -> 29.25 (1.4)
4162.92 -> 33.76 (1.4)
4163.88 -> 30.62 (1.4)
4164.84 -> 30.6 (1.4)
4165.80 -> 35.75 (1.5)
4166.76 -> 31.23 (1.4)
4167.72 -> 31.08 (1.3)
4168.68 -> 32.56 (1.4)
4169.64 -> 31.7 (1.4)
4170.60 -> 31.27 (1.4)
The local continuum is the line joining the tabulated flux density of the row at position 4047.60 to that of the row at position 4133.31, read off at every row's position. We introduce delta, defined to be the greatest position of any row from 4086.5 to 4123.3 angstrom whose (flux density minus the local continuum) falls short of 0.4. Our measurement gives 4118.11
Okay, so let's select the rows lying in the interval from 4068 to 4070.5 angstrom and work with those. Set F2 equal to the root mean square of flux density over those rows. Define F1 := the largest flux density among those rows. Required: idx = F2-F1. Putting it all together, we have -2.1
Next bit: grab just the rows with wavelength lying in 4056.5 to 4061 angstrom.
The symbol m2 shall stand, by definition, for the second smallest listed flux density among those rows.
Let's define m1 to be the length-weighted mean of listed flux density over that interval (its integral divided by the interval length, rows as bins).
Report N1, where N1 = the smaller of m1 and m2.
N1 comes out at 29.6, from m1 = 30.0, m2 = 29.63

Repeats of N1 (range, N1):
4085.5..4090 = 29.7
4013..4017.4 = 28.1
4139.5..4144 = 27.1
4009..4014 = 29.4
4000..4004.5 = 26.7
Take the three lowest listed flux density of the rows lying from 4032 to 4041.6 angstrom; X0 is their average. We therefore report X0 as 25.8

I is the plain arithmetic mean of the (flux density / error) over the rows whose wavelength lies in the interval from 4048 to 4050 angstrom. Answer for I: 18.5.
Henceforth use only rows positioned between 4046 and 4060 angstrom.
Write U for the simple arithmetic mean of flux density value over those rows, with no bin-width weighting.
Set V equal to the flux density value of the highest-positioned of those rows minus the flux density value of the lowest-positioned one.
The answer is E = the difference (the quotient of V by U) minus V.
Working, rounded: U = 29.6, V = 2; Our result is -2.2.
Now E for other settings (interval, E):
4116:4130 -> -0.7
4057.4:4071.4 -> 4.5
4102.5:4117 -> -3.4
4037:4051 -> -0.1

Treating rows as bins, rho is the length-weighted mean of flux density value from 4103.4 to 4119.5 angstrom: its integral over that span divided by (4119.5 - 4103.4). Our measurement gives 30.5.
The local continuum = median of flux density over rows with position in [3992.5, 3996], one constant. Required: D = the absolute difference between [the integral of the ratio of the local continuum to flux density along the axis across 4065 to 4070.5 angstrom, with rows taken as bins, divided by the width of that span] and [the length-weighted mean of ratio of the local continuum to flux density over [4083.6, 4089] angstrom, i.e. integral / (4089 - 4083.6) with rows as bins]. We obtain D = 0.02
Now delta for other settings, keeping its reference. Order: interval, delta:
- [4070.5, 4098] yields 4095.42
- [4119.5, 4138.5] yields 4135.21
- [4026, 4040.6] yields 4040.16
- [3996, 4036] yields 4035.51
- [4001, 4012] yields 4008.65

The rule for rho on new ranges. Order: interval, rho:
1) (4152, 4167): 30.4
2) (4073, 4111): 29.2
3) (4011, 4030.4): 28.7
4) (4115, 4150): 30.2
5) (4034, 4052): 28.4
